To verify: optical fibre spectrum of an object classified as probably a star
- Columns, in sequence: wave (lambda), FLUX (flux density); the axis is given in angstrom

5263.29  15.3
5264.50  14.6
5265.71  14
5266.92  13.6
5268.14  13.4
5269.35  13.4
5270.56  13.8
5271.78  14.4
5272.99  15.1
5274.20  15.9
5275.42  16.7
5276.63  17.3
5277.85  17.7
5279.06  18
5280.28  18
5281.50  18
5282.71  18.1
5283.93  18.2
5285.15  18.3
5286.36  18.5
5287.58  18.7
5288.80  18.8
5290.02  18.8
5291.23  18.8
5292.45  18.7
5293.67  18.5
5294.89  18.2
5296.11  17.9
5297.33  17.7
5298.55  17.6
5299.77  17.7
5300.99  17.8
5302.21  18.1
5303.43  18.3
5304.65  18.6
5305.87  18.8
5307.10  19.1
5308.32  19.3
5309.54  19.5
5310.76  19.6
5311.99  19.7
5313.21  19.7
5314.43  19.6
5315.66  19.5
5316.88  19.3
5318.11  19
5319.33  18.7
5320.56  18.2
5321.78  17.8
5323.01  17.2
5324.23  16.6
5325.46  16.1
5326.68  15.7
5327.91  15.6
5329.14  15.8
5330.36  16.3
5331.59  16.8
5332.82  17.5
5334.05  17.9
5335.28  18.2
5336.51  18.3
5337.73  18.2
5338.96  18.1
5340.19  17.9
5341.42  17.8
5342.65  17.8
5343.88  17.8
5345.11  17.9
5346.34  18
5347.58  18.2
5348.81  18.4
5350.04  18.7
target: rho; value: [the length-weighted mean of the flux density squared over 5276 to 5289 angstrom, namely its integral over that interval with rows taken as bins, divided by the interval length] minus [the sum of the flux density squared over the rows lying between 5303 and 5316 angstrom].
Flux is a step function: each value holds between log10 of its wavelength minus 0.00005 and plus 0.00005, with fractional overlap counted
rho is -3748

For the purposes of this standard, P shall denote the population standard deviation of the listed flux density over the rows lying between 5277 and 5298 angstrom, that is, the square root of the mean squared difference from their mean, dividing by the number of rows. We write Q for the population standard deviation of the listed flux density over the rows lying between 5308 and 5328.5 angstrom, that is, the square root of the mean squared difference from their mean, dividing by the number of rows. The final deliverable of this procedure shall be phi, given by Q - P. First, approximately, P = 0.4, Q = 1.5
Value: 1.1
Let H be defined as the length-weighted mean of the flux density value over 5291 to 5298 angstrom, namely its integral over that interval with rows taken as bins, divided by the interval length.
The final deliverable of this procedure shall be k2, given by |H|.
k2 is 18.3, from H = 18.3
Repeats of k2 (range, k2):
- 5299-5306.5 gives 18.2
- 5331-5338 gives 17.8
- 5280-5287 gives 18.2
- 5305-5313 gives 19.3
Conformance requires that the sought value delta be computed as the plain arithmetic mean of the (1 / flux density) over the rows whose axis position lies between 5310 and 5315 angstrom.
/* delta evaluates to 0.0509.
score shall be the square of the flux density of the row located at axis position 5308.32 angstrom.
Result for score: 372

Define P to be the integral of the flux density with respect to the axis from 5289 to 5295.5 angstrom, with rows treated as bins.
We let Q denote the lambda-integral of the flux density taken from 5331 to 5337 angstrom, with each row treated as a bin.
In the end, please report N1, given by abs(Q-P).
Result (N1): 15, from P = 121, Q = 106.3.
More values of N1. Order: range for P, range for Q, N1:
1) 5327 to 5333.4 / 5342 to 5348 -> 3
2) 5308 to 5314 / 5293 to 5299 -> 10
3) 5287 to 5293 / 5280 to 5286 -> 4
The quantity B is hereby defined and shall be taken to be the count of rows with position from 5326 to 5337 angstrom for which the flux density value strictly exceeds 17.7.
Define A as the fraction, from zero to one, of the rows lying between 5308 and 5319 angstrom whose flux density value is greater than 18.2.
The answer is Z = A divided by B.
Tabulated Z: 0.33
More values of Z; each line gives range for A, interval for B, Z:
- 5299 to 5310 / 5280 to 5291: 0.07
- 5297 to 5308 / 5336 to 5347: 0.05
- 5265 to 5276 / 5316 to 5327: 0.00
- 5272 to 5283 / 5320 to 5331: 0.00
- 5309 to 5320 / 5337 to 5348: 0.11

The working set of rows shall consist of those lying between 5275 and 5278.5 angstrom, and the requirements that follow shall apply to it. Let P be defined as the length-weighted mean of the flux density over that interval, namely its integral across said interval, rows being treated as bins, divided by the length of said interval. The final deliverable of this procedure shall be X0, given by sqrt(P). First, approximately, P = 17.3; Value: 4.16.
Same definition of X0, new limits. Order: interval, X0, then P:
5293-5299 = 4.24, 18.0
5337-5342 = 4.25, 18.0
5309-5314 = 4.43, 19.6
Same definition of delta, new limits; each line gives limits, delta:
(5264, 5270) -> 0.0725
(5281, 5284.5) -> 0.0552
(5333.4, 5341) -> 0.0553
